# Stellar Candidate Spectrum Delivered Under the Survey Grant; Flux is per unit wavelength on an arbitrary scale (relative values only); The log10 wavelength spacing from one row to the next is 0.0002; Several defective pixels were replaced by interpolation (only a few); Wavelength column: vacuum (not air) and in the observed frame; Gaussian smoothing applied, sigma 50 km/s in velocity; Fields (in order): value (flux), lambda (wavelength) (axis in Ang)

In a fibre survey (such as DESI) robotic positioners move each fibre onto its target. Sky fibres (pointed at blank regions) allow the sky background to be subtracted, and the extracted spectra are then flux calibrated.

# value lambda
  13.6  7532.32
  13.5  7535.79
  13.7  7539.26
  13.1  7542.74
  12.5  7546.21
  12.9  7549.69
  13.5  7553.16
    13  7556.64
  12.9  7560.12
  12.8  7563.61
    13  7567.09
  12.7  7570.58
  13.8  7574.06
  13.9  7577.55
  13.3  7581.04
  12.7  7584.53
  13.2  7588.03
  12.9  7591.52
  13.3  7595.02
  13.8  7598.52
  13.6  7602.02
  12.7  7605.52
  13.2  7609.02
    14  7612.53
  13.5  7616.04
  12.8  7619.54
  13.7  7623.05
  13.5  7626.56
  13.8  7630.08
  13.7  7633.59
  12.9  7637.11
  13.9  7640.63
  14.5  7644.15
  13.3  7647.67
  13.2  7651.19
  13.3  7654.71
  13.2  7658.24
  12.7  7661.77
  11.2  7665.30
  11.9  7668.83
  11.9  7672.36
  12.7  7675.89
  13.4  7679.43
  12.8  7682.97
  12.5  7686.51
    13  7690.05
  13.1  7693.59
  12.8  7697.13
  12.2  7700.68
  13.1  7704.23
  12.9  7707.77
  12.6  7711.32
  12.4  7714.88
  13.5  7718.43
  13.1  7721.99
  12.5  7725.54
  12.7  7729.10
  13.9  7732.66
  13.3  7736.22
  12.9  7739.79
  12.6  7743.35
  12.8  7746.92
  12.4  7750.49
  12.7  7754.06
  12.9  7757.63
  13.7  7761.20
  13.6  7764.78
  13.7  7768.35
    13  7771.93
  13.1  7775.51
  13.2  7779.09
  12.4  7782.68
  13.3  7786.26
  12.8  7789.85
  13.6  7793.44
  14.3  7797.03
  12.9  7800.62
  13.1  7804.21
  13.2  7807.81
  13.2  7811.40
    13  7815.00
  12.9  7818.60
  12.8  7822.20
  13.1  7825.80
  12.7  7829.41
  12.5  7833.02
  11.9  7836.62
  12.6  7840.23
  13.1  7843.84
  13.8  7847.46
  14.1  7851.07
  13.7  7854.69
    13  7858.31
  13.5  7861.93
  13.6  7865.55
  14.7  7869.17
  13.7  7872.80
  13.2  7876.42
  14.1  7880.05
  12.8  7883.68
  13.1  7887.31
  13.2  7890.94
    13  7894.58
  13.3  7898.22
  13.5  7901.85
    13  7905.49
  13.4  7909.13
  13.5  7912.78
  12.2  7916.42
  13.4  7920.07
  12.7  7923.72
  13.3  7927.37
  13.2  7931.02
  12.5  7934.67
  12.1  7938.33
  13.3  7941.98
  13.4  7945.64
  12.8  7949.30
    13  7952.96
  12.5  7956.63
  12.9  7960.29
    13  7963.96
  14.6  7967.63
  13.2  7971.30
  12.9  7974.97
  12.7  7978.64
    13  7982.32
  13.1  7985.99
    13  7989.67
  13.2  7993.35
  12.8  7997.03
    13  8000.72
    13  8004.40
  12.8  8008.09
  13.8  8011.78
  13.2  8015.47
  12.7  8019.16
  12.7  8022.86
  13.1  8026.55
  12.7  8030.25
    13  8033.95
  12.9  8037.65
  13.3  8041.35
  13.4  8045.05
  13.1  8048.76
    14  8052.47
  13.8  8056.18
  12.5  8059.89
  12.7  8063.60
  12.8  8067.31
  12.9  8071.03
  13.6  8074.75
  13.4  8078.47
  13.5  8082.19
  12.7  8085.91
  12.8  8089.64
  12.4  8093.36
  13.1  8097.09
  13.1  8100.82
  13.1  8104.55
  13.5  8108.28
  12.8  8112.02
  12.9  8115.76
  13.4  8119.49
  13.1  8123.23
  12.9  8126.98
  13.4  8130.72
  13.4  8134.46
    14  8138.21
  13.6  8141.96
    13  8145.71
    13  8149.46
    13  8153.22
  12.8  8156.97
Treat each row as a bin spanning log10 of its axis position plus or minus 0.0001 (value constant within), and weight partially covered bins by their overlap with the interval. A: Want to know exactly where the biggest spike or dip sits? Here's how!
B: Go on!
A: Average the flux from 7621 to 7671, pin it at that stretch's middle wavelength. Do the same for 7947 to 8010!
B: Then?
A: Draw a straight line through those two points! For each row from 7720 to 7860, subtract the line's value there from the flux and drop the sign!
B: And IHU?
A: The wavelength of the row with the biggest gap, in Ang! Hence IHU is 7836.62 Ang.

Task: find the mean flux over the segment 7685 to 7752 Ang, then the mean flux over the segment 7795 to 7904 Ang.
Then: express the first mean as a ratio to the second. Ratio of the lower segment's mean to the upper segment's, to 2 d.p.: 0.97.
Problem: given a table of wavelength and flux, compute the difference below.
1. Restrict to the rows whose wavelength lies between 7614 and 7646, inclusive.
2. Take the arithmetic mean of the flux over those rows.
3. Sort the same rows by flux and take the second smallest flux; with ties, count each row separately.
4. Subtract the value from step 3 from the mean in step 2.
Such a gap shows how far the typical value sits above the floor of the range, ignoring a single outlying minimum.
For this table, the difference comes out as 0.69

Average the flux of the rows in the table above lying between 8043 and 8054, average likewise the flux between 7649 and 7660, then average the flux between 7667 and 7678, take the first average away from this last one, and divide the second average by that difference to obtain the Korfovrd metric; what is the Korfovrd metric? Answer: -10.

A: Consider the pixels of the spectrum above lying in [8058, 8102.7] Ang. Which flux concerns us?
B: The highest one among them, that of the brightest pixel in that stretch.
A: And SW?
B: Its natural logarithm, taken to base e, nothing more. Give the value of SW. 2.61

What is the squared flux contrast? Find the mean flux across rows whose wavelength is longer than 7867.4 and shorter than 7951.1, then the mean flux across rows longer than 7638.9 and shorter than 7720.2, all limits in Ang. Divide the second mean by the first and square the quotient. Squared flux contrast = 0.95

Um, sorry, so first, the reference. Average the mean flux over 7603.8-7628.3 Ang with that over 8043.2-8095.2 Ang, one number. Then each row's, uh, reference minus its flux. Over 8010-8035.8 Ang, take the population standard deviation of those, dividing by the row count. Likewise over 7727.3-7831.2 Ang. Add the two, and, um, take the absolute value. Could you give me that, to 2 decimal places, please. 0.81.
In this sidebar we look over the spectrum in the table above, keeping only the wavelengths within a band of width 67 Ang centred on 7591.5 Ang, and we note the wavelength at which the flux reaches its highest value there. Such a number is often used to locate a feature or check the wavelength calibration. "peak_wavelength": 7612.53 Ang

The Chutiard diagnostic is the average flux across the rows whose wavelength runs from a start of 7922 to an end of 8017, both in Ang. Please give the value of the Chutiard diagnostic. 13.0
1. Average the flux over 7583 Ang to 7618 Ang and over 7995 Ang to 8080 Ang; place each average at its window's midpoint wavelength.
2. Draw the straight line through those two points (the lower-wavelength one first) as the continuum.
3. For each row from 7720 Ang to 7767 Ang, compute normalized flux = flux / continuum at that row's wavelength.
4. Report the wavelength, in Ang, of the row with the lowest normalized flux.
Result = 7750.49 Ang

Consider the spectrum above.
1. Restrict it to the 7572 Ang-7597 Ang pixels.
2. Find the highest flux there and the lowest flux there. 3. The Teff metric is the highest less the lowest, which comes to 1.20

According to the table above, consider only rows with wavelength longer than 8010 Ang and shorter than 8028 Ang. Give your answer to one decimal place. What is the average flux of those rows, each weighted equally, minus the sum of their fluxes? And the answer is -52.4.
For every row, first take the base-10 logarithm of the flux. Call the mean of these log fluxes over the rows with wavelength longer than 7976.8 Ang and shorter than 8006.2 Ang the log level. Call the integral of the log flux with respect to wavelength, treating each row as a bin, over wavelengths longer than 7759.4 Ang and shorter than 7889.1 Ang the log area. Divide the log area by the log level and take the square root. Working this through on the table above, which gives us 11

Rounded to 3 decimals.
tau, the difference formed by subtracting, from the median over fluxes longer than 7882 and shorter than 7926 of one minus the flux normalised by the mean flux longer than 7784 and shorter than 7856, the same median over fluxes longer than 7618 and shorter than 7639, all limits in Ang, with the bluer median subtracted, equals 0.034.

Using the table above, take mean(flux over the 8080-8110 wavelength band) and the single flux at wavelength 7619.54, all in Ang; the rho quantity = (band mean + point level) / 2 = 12.9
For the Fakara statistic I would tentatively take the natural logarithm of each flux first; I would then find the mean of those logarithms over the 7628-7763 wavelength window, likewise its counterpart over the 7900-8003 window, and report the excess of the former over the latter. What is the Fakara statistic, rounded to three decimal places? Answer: -0.008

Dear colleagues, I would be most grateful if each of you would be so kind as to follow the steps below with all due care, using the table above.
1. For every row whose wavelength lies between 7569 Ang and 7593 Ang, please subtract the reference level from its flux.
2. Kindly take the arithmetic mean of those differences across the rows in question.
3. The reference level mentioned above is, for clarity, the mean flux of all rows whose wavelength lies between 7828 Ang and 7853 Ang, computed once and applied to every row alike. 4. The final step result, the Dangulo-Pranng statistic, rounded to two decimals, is 0.26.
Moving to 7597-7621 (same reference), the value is 0.41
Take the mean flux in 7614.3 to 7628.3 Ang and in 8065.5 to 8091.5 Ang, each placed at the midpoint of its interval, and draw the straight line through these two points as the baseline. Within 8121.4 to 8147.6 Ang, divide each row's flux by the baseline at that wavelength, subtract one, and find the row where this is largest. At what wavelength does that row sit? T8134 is 8138.21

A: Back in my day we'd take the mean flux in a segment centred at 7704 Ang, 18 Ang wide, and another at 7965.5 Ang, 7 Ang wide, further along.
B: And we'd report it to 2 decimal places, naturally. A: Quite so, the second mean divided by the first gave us 1.08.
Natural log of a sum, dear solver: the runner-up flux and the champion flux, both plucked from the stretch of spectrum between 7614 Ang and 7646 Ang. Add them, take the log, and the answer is 3.35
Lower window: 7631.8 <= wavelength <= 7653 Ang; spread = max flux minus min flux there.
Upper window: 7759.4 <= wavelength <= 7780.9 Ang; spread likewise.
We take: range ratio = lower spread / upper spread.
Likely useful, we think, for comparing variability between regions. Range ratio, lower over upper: 2.3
